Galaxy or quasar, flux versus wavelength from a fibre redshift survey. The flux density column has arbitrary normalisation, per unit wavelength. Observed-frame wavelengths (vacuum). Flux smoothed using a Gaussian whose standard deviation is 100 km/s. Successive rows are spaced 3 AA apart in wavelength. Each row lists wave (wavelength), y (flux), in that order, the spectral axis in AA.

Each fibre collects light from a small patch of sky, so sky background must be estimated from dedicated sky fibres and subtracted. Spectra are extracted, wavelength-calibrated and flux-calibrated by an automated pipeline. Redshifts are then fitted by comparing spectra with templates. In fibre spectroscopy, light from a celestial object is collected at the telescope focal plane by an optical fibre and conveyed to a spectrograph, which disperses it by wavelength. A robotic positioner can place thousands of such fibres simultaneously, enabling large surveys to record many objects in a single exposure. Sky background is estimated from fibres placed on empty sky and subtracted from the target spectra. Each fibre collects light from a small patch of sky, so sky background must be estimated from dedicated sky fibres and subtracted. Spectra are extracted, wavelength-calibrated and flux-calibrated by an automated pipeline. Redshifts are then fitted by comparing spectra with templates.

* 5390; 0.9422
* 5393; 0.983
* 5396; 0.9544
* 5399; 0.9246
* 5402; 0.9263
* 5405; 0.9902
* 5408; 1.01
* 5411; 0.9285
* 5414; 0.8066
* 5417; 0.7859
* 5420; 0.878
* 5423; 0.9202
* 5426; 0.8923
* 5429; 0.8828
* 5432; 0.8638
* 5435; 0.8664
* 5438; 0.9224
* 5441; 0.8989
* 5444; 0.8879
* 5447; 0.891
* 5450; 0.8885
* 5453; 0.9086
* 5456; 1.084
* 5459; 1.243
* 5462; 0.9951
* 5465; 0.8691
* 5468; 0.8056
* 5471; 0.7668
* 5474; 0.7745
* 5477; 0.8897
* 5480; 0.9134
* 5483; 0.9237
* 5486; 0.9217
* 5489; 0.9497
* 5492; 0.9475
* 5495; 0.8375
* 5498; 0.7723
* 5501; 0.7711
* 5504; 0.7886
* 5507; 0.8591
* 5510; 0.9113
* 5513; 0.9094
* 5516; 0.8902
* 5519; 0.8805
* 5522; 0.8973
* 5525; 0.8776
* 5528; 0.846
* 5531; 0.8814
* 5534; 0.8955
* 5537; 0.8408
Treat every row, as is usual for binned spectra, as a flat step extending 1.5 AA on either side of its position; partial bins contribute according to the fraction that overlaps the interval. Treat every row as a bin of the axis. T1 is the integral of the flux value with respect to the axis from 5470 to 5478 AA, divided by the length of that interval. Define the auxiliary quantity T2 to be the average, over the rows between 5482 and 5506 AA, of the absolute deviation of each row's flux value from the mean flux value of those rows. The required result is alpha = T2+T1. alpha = 0.88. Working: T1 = 0.808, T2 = 0.07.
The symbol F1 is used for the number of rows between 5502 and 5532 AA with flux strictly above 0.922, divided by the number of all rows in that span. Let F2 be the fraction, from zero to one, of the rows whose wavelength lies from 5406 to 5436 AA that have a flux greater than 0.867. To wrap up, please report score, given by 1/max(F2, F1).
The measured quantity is 1.7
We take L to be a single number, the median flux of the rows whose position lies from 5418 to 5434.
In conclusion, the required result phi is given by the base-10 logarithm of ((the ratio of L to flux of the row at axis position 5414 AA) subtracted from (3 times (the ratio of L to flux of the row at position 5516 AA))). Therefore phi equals 0.27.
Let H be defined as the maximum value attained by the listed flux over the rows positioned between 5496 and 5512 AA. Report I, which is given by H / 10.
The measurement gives 0.091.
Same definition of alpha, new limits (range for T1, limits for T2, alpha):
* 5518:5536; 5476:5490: 0.89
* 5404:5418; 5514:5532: 0.92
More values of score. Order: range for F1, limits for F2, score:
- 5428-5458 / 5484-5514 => 2.0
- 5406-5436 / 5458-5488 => 1.4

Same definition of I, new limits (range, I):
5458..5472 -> 0.124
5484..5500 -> 0.095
